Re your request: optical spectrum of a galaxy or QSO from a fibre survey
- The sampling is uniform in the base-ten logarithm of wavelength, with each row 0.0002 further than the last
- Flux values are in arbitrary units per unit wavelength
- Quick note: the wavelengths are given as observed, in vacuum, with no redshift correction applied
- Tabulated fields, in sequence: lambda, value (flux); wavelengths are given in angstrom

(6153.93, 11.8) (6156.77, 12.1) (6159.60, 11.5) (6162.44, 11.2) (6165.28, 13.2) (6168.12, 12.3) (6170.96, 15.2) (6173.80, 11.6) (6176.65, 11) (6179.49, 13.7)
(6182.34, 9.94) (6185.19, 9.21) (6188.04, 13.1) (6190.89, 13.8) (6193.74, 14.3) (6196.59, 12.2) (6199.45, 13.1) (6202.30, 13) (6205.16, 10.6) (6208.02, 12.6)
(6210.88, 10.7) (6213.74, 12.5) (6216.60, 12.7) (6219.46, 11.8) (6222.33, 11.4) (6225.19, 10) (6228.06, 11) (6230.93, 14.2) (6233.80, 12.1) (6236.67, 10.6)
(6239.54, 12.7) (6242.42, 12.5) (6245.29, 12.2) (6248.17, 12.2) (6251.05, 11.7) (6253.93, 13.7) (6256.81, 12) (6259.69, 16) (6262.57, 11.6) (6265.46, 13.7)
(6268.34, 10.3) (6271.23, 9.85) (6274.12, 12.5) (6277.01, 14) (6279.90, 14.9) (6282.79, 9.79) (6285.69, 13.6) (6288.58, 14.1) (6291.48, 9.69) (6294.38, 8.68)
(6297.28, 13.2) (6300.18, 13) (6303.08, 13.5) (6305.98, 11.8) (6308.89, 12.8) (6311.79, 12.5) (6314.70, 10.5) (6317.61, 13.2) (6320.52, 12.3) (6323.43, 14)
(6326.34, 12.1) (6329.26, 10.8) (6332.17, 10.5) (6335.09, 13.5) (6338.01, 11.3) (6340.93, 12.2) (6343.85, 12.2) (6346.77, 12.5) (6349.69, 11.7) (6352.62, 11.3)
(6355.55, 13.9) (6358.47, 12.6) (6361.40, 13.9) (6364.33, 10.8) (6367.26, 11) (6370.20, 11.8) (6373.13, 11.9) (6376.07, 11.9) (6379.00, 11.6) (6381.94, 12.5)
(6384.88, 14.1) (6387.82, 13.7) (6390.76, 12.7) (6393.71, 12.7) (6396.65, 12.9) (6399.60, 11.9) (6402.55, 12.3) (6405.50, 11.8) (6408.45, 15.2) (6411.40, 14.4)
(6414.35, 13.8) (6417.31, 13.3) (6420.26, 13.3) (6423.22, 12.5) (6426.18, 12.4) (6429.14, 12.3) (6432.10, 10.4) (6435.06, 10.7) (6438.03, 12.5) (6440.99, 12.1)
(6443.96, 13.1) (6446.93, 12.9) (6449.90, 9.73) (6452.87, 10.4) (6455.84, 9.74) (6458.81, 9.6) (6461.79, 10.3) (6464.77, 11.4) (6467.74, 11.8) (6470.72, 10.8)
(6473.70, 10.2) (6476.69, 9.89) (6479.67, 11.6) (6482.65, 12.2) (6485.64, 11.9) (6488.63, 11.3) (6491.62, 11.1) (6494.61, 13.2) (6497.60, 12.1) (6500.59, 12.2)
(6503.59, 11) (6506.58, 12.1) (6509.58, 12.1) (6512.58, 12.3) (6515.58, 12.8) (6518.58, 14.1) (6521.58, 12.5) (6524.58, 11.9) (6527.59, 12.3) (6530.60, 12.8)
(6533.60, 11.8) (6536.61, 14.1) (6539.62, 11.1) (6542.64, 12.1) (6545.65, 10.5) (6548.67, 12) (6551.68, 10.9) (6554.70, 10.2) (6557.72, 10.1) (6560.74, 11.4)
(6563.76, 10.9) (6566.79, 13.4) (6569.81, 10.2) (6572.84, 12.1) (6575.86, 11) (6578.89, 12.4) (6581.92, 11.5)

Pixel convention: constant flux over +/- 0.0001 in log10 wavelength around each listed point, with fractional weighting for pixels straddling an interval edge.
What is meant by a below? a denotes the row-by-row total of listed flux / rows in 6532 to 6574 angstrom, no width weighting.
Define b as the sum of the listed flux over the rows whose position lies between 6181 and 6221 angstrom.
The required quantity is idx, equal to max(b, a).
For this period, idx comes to 170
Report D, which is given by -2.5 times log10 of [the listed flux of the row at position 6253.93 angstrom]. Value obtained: -2.8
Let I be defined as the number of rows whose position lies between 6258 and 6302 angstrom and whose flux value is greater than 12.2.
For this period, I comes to 9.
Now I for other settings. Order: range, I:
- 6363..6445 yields 17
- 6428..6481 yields 4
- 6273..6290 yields 5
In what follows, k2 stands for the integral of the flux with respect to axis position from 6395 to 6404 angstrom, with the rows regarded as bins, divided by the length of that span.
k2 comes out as 12.4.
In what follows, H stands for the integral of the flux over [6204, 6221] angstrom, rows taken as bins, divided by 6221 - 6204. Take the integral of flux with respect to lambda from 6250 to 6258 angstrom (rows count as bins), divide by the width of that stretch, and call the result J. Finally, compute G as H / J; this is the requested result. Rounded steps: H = 11.8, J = 12.5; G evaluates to 0.95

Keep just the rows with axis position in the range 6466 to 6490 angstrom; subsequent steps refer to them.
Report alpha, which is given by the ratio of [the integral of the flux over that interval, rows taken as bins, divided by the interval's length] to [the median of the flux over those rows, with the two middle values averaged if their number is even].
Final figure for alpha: 0.98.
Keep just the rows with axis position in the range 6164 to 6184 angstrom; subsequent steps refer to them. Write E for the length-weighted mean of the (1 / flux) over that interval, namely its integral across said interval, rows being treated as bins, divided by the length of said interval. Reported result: 0.082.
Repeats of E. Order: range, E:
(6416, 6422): 0.075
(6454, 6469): 0.095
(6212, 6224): 0.083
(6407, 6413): 0.068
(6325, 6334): 0.090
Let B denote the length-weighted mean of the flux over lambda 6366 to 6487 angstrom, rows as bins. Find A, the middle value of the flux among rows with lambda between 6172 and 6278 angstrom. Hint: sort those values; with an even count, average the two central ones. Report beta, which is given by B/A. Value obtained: 0.98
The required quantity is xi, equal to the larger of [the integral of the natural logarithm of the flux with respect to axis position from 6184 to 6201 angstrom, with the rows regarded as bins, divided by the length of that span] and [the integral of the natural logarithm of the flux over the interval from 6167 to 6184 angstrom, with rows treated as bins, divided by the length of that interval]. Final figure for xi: 2.53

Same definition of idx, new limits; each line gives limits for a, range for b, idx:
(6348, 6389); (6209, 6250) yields 173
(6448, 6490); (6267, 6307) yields 169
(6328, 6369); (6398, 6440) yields 177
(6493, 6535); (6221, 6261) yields 173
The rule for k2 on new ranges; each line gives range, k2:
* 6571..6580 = 11.8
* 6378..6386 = 12.7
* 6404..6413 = 13.8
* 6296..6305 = 13.2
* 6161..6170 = 12.4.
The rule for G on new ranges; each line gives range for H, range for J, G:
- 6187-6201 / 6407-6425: 0.97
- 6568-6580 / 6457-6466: 1.10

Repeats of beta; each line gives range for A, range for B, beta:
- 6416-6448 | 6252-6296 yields 0.98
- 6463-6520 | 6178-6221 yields 1.03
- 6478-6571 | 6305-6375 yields 1.01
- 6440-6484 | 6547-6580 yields 1.05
